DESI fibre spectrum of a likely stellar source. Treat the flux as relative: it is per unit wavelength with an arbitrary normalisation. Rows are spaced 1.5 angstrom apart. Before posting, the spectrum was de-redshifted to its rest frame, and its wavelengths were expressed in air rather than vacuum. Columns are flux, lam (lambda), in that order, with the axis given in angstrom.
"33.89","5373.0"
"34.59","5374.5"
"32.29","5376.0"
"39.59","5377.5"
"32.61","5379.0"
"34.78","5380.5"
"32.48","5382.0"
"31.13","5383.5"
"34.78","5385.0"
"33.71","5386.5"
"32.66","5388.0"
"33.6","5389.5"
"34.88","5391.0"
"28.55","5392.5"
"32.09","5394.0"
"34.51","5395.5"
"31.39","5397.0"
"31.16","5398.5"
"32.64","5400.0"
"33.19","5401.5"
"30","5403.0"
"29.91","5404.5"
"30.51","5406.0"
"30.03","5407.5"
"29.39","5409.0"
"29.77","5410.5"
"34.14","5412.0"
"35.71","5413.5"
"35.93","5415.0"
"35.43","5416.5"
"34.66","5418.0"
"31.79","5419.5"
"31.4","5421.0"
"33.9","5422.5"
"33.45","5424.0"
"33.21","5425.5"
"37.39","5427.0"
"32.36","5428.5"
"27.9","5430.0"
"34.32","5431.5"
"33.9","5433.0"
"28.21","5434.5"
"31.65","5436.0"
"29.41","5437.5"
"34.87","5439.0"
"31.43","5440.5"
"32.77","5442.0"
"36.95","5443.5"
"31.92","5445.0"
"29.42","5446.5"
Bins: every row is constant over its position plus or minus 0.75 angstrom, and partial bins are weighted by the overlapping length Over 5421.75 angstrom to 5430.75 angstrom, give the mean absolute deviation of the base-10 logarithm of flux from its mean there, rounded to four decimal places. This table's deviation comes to 0.0264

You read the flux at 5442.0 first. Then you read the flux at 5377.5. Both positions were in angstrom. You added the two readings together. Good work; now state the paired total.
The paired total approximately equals 72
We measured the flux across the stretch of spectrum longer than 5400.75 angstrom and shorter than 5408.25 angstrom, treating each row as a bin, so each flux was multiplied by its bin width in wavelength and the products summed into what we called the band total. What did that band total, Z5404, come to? 230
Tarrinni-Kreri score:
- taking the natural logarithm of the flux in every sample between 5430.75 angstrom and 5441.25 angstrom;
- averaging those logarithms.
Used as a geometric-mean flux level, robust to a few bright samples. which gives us 3.46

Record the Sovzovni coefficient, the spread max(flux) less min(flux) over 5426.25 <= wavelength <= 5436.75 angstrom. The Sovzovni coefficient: 9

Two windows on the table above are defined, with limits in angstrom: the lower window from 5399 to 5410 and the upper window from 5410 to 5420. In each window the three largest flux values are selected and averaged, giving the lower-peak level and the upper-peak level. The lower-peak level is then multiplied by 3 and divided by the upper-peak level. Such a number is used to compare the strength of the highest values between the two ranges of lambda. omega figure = 2.70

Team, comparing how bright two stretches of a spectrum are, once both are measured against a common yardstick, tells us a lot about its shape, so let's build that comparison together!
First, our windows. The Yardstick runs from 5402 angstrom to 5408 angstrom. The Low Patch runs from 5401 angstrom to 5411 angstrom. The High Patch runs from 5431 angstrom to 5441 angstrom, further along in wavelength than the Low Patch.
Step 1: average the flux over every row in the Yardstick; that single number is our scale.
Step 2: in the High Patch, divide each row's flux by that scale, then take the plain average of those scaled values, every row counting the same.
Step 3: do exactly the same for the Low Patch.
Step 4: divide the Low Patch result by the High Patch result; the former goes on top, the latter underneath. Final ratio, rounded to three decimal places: 0.951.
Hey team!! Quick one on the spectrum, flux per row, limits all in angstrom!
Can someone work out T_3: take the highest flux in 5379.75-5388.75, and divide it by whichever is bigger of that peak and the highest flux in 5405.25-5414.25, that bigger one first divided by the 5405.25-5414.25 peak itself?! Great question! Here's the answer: 34.8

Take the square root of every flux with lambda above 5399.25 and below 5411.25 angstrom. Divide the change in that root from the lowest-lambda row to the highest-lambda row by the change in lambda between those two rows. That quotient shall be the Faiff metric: -0.02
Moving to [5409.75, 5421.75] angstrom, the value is 0.01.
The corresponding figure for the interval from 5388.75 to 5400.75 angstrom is -0.01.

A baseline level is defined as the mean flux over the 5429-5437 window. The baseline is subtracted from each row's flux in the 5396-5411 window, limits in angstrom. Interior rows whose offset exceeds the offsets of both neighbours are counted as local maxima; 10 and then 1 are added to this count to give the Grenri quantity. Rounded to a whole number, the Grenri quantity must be 13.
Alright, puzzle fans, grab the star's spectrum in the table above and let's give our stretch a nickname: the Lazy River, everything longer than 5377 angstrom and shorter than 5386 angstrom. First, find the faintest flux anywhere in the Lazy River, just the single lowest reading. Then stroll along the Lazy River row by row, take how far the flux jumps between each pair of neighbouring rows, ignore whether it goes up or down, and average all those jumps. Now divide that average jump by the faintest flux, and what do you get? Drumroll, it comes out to 0.106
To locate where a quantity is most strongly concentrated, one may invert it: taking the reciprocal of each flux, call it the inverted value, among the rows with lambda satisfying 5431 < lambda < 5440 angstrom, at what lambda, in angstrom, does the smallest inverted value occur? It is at 5439.0 angstrom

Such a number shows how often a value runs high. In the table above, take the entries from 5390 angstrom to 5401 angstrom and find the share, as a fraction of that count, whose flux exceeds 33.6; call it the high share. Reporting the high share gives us 0.29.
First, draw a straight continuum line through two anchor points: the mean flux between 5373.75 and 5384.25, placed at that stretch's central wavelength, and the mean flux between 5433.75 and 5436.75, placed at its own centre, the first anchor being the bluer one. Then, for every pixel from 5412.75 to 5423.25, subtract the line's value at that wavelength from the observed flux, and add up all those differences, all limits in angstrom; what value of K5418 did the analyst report 21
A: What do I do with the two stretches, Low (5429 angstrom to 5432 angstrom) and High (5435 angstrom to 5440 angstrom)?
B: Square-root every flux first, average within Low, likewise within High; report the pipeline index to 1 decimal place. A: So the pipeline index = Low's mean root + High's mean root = 11.2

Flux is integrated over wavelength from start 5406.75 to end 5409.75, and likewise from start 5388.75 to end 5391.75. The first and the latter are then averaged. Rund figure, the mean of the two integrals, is 96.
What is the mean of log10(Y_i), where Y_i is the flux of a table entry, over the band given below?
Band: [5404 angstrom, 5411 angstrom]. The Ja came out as 1.476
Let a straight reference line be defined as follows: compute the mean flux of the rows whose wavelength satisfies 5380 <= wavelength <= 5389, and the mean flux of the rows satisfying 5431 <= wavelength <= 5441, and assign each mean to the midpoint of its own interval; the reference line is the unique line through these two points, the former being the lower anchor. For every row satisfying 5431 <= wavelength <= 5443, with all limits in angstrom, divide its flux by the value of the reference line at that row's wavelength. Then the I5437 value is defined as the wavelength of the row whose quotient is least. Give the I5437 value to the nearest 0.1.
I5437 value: 5434.5 angstrom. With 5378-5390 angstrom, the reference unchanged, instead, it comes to 5383.5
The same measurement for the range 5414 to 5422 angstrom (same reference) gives 5421.0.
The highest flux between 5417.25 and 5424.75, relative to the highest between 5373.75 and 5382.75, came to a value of 0.88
